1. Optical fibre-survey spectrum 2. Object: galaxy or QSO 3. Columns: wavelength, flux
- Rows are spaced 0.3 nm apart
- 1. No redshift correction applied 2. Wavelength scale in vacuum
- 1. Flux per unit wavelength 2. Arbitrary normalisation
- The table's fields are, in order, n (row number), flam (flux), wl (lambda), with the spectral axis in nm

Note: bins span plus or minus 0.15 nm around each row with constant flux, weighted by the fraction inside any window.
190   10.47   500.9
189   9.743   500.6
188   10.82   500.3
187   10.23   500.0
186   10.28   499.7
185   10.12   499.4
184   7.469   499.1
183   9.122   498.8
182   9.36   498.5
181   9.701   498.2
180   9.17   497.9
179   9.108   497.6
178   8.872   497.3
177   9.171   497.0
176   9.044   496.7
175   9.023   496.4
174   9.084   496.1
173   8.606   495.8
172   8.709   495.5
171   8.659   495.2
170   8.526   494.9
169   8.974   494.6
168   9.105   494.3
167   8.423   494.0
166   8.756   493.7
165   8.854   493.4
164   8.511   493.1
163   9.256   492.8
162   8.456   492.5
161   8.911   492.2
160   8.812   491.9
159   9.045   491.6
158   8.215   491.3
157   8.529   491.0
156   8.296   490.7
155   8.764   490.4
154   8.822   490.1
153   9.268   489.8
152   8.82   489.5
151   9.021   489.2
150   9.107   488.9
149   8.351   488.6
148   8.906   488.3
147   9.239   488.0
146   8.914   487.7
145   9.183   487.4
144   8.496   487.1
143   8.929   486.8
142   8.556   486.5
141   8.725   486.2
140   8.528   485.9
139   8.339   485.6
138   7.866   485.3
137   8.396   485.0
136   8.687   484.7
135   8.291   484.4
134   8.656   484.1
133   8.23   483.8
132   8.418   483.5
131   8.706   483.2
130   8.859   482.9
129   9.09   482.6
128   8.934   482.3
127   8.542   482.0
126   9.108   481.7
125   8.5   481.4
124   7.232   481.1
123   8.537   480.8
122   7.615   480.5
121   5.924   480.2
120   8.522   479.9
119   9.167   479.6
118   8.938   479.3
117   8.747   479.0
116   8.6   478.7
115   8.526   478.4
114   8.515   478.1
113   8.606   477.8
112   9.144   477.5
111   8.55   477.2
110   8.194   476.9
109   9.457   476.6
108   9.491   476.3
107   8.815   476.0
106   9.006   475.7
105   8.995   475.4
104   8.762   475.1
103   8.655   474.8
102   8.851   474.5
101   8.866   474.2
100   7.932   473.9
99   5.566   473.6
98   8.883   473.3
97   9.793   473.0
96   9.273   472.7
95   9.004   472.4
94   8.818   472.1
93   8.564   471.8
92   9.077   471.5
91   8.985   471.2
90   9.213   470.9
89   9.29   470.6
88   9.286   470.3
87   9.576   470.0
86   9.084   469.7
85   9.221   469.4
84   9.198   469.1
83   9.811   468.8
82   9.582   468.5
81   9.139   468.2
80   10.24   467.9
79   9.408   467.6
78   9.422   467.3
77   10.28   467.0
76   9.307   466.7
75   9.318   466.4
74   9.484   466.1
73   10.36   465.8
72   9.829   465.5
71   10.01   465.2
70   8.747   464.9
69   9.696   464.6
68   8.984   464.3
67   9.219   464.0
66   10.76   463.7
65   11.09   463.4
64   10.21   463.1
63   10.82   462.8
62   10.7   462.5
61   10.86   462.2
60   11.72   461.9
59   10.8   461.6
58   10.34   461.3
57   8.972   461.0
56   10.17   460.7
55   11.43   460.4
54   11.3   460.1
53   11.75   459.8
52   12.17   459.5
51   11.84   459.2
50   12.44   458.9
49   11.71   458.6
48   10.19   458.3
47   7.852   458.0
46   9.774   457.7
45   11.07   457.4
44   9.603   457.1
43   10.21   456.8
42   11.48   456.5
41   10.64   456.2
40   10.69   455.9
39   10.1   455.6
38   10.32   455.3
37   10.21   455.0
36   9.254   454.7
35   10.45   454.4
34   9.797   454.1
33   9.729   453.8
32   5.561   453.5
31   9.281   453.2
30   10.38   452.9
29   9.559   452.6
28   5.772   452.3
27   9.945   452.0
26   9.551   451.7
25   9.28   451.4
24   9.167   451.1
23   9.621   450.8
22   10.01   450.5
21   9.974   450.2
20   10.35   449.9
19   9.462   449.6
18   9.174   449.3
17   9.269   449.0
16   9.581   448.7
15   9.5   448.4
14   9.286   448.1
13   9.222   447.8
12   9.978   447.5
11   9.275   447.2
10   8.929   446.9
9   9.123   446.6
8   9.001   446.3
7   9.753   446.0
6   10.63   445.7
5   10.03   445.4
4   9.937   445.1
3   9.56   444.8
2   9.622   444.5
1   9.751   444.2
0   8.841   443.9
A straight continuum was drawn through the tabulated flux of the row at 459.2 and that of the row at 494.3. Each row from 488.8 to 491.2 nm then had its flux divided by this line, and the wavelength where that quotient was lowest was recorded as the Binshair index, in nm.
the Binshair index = 490.7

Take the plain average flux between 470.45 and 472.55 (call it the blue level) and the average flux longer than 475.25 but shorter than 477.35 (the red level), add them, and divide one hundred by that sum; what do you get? 5.58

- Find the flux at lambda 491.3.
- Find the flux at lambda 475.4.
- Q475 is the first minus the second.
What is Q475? -0.8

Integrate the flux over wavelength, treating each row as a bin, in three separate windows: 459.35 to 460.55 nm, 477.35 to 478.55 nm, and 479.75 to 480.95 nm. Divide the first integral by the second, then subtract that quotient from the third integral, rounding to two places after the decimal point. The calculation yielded 7.84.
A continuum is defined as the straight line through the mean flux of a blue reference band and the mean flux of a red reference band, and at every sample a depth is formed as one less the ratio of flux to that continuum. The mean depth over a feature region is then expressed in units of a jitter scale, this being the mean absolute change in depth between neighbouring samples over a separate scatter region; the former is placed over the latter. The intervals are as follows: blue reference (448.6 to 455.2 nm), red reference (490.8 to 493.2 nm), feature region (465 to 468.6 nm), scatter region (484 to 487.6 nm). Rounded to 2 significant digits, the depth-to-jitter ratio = -1.5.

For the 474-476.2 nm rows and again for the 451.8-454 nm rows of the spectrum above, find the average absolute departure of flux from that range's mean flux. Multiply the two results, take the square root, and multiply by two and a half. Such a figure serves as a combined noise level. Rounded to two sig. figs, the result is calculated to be 0.98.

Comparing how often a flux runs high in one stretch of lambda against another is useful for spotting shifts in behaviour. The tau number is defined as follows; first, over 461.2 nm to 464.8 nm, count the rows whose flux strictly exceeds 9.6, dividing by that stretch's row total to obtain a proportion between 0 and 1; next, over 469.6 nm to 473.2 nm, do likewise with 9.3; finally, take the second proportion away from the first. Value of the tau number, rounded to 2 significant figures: 0.67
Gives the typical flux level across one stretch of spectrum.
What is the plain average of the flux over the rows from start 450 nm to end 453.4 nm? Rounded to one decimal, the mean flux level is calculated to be 9.3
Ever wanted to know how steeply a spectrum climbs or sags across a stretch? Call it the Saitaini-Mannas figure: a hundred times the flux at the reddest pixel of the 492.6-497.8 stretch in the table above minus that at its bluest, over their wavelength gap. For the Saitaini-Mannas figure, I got -3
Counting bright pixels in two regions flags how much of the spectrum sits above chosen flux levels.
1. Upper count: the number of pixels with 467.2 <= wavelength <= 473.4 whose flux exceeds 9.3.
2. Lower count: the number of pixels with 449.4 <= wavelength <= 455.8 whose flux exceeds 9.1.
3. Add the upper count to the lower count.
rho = 26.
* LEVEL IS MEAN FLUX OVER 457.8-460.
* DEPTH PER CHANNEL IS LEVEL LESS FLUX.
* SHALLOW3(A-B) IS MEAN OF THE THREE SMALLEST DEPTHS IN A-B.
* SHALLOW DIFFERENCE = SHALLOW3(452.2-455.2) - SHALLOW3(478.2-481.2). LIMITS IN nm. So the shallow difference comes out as -1.4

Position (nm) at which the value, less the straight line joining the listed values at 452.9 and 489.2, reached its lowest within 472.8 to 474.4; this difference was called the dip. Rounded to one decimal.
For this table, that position 473.6 nm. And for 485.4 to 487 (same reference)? 485.6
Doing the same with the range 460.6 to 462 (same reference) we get 461.0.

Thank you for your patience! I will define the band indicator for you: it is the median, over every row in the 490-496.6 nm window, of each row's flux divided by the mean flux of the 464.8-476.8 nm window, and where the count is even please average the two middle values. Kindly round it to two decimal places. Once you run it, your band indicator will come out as 0.96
